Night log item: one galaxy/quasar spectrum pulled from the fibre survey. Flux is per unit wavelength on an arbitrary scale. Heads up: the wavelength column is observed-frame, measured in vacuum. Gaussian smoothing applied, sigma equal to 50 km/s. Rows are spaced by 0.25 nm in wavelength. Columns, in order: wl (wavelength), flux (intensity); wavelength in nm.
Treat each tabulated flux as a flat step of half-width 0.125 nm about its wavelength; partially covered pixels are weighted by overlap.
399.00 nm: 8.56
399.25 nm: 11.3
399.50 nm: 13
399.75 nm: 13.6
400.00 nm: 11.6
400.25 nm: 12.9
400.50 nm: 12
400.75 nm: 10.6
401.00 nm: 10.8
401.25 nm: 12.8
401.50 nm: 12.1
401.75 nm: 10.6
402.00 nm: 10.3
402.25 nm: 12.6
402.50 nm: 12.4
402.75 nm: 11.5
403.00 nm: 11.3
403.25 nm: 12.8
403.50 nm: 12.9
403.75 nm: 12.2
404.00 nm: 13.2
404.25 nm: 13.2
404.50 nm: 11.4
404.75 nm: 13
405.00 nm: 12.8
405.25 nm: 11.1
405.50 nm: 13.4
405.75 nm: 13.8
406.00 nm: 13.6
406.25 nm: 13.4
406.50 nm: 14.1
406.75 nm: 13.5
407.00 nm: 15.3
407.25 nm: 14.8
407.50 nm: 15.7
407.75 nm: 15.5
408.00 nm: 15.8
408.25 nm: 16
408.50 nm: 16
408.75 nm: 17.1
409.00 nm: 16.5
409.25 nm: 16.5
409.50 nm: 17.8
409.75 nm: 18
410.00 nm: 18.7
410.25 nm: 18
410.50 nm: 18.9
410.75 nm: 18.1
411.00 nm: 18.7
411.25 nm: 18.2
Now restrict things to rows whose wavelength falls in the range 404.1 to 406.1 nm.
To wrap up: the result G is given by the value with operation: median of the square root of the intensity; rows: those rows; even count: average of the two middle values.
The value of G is 3.6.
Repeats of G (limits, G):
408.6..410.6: 4.2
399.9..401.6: 3.5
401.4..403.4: 3.4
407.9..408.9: 4.0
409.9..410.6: 4.3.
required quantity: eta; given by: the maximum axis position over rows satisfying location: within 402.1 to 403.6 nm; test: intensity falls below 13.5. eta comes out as 403.50 nm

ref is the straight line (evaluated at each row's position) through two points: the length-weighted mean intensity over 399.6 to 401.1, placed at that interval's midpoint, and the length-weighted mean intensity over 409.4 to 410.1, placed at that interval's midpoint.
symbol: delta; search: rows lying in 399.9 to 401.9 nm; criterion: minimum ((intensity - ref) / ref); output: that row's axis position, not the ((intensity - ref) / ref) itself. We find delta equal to 401.75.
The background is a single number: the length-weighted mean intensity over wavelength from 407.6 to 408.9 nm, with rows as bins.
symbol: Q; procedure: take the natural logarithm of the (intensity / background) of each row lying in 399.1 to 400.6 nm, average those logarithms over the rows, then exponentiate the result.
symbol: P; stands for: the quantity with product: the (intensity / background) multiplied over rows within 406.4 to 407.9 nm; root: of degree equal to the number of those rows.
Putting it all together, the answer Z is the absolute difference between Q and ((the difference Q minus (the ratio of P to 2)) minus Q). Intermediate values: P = 0.92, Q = 0.77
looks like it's 1.23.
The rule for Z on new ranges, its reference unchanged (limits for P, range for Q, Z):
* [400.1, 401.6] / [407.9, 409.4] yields 1.38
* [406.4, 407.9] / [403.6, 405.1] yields 1.24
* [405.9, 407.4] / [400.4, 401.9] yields 1.15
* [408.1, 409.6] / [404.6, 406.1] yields 1.32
